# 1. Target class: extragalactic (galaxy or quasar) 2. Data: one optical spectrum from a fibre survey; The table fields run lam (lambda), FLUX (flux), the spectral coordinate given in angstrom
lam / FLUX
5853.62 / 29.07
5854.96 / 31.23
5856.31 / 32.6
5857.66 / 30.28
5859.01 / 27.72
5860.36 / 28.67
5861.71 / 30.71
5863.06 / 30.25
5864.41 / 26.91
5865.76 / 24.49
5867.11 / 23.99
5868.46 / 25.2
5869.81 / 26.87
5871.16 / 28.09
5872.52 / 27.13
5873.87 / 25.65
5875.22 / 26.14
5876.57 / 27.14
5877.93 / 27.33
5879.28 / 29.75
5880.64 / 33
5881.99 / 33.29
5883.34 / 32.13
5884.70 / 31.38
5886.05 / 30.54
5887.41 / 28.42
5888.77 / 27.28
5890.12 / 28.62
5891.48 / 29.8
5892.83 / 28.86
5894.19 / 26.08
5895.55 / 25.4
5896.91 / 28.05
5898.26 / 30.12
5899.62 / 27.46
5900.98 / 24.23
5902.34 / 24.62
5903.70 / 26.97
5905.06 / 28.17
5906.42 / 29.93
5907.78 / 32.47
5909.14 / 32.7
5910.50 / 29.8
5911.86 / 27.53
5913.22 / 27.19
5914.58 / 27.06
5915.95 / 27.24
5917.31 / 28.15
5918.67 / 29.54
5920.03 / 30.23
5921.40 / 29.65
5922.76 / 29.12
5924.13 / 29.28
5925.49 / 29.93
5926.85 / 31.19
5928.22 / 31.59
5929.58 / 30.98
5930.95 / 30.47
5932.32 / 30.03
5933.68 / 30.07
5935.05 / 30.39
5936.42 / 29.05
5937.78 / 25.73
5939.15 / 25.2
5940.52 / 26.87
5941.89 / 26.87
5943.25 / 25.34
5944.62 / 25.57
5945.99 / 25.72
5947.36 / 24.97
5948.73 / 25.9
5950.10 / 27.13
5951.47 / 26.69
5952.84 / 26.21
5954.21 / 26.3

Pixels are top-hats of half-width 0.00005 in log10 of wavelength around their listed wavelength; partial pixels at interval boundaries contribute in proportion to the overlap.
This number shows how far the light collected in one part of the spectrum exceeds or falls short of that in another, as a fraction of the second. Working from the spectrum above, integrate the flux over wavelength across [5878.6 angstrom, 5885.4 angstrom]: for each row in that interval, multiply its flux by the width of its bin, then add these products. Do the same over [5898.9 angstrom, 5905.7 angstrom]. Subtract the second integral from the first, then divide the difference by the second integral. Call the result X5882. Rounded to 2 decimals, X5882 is 0.21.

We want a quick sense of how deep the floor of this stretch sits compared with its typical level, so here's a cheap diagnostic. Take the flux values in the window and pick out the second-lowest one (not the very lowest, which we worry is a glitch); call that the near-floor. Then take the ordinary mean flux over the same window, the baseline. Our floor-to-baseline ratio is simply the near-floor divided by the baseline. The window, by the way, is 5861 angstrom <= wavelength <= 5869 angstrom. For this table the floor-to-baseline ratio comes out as 0.91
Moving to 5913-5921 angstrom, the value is 0.96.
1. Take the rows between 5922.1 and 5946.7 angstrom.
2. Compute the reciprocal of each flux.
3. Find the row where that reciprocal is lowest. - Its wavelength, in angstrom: 5928.22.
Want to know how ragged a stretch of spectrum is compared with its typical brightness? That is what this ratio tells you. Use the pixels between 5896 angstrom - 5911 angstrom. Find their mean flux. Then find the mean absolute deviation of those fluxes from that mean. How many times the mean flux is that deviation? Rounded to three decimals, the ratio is 0.077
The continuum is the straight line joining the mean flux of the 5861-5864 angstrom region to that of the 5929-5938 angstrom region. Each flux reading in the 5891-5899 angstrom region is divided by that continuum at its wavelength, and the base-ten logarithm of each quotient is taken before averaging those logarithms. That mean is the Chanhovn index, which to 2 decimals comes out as -0.03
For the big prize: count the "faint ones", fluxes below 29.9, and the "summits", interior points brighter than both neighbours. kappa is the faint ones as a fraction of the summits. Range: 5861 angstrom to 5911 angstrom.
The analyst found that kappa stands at 5.2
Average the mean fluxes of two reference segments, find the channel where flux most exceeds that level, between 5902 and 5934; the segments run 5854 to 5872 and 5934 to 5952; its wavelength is 5909.14 angstrom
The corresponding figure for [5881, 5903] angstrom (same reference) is 5881.99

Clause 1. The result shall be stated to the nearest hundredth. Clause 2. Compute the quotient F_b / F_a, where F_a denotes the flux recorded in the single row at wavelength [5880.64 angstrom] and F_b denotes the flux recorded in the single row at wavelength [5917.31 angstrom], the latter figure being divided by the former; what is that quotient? 0.85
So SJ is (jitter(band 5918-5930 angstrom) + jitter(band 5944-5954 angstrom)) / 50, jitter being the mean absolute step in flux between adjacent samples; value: 0.03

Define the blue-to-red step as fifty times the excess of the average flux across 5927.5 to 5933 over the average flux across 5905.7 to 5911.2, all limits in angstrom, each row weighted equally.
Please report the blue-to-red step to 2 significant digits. -23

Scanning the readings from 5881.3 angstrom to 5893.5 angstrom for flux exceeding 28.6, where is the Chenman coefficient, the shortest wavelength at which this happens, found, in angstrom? 5881.99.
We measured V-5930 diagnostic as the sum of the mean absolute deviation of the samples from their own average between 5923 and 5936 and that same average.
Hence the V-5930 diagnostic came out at 31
